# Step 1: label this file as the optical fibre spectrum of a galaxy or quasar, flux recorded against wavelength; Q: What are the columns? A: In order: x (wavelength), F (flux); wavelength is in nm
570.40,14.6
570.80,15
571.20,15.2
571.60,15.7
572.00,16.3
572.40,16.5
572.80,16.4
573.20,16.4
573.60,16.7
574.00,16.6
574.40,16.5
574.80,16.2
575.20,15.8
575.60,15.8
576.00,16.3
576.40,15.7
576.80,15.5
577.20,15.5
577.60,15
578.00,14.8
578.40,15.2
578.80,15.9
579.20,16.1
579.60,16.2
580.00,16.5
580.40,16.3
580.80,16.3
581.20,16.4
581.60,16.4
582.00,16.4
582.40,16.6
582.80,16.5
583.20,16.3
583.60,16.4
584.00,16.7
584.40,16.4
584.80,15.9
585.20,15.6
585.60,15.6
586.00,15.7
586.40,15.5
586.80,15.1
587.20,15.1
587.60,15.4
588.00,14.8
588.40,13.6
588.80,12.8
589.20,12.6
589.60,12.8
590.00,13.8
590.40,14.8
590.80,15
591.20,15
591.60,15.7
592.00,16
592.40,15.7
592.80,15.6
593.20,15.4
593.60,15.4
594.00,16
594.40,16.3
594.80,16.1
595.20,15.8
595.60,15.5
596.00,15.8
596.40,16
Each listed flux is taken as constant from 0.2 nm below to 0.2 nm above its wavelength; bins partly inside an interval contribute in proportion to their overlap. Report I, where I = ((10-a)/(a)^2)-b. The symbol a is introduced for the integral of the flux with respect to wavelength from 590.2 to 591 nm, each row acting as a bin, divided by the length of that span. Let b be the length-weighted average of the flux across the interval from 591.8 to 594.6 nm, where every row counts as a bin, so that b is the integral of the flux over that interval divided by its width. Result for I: -15.8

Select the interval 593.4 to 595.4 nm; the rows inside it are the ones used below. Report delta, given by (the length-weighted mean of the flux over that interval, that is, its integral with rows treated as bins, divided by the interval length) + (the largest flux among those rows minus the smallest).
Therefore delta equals 16.8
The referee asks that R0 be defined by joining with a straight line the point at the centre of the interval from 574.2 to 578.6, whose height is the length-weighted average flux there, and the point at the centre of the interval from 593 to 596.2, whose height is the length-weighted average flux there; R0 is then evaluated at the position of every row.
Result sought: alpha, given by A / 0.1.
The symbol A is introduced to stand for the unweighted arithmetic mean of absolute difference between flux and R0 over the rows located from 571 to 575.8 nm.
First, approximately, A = 0.60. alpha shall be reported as 6.0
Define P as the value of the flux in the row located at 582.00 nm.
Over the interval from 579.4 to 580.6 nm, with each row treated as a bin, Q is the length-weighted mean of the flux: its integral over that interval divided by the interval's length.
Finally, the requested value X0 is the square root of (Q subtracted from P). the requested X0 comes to 0.26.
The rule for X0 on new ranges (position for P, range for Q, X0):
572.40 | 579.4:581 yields 0.42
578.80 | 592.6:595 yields 0.32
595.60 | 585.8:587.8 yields 0.37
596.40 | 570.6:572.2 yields 0.67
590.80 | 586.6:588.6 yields 0.45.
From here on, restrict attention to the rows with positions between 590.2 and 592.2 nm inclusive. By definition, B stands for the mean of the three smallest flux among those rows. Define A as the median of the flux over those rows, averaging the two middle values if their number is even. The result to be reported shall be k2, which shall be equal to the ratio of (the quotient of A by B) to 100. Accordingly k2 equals 0.0100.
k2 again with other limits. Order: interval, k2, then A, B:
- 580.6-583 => 0.0100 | 16.4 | 16.4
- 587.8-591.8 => 0.0112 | 14.3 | 12.7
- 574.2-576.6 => 0.0101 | 16.0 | 15.8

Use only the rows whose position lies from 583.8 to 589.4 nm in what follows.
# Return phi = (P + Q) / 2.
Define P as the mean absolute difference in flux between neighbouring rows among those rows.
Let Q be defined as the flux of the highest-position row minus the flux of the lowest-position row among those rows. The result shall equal -1.9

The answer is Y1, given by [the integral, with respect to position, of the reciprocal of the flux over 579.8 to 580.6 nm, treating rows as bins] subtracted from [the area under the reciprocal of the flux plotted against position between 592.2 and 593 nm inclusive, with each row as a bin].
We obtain 0.0023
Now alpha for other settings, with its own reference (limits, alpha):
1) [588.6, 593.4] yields 12.0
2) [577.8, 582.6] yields 6.3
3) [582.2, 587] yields 5.0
